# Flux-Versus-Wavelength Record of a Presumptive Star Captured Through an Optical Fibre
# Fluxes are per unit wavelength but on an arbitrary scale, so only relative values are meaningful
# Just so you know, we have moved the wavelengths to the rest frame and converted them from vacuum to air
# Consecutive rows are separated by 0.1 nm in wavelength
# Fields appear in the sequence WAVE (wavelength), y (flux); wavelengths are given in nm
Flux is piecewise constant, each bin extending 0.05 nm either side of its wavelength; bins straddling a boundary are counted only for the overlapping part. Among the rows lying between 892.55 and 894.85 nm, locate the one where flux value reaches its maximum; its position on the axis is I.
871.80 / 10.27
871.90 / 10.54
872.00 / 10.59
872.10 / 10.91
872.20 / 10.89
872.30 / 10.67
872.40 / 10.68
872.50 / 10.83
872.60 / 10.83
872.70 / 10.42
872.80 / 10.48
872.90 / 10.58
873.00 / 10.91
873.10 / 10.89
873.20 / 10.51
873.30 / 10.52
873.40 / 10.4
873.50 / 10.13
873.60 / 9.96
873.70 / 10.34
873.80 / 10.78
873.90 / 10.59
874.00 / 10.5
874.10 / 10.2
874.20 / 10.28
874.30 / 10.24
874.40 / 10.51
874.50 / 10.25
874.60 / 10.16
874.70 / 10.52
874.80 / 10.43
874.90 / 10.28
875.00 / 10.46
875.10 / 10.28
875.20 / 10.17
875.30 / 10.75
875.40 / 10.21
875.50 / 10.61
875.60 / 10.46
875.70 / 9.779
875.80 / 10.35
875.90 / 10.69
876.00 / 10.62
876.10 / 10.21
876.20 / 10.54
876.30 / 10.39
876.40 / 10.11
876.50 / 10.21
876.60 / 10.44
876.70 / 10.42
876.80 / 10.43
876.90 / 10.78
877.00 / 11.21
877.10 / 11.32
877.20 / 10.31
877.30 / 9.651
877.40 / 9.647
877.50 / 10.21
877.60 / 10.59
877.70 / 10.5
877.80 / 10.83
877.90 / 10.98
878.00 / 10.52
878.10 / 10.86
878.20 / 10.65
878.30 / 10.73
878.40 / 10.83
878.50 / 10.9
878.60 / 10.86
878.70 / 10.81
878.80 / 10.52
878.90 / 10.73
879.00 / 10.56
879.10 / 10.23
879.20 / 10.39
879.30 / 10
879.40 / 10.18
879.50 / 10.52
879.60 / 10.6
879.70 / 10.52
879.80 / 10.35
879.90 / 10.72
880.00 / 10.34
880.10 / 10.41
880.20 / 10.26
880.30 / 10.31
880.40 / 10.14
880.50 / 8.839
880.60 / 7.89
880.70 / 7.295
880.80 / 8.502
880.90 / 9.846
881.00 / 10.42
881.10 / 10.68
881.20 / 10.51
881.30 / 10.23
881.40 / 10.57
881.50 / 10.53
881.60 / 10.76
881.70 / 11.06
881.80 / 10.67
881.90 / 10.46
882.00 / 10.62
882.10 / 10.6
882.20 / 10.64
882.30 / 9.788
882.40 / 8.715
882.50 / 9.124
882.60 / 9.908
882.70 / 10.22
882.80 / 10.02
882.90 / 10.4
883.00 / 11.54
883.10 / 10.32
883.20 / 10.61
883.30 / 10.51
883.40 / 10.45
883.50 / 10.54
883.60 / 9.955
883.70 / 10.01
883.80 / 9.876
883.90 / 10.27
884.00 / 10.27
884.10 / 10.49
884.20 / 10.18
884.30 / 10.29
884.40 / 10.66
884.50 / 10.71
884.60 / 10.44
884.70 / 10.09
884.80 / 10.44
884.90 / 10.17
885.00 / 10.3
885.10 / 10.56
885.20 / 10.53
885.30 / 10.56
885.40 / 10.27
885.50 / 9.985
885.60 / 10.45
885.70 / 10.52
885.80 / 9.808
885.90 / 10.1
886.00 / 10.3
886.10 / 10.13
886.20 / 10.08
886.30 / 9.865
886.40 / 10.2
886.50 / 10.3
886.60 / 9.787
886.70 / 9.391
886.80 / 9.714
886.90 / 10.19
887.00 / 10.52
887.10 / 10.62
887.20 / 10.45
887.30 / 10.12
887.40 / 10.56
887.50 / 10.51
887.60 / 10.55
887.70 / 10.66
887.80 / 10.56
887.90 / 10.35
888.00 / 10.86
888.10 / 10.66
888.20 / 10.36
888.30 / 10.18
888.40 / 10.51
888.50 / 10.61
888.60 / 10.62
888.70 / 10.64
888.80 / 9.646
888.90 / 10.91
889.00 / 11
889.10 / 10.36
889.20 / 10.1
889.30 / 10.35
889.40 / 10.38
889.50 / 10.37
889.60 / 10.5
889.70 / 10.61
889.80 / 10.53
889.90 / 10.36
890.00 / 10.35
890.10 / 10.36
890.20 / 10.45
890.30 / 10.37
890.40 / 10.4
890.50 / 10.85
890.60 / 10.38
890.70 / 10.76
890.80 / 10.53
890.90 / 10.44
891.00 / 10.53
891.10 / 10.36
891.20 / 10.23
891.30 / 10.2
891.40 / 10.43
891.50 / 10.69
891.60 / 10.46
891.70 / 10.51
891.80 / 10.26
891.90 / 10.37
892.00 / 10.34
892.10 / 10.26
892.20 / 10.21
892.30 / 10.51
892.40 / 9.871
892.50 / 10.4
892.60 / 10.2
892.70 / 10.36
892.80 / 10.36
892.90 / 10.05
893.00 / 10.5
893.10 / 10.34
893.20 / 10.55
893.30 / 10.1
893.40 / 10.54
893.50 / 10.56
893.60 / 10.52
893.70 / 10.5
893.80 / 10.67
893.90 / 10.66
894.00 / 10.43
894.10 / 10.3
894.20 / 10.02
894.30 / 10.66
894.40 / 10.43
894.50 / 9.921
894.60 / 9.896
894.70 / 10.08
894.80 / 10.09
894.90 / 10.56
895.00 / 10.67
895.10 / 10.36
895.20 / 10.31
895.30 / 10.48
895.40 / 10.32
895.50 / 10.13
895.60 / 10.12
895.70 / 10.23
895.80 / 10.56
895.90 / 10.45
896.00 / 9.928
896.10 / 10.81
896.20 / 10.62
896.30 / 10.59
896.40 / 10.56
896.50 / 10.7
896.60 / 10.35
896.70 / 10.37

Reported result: 893.80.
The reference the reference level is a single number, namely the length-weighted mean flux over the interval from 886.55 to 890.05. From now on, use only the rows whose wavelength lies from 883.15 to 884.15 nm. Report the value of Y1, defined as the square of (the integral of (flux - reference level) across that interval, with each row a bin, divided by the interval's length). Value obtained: 0.010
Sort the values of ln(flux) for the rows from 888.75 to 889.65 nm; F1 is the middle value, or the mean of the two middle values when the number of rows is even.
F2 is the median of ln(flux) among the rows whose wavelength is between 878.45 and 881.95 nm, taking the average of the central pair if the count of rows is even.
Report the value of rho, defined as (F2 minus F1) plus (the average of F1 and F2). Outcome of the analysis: 2.352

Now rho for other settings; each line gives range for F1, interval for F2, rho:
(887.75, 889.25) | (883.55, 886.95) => 2.310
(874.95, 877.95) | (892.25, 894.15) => 2.344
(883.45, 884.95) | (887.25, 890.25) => 2.363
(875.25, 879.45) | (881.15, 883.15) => 2.348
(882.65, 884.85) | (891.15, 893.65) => 2.338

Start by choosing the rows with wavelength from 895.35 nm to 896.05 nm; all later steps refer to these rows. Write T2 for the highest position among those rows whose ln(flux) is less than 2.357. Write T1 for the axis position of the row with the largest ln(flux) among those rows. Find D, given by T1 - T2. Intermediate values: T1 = 895.80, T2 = 896.00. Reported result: -0.20 nm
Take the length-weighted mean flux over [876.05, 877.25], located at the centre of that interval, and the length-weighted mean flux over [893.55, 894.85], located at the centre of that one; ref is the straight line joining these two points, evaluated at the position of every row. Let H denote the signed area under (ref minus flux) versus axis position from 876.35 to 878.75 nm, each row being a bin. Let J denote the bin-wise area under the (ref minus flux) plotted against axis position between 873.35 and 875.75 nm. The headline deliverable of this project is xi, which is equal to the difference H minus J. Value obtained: -0.6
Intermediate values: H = -0.1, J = 0.51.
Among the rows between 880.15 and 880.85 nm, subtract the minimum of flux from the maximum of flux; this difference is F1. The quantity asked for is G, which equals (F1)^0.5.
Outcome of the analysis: 1.74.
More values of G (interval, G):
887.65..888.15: 0.71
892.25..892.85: 0.80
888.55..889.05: 1.16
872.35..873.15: 0.70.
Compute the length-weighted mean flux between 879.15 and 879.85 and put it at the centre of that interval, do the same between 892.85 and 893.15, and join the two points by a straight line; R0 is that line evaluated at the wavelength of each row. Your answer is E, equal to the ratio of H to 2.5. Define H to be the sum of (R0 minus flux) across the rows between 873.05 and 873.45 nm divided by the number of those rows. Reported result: -0.07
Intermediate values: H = -0.2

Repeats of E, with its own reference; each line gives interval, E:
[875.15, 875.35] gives -0.03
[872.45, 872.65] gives -0.17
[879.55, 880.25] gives -0.04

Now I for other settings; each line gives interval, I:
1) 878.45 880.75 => 878.50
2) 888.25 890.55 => 889.00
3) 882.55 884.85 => 883.00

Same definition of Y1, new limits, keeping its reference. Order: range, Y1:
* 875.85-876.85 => 0.000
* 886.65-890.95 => 0.001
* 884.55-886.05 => 0.009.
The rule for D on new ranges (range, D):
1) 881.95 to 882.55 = -0.30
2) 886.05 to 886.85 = -0.30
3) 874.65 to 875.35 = 0.10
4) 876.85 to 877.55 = -0.40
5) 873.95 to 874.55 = -0.10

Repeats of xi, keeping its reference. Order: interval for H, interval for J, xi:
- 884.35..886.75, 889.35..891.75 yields 0.7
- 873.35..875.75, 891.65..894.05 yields 0.6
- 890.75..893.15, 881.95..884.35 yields -0.6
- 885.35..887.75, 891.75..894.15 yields 0.6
